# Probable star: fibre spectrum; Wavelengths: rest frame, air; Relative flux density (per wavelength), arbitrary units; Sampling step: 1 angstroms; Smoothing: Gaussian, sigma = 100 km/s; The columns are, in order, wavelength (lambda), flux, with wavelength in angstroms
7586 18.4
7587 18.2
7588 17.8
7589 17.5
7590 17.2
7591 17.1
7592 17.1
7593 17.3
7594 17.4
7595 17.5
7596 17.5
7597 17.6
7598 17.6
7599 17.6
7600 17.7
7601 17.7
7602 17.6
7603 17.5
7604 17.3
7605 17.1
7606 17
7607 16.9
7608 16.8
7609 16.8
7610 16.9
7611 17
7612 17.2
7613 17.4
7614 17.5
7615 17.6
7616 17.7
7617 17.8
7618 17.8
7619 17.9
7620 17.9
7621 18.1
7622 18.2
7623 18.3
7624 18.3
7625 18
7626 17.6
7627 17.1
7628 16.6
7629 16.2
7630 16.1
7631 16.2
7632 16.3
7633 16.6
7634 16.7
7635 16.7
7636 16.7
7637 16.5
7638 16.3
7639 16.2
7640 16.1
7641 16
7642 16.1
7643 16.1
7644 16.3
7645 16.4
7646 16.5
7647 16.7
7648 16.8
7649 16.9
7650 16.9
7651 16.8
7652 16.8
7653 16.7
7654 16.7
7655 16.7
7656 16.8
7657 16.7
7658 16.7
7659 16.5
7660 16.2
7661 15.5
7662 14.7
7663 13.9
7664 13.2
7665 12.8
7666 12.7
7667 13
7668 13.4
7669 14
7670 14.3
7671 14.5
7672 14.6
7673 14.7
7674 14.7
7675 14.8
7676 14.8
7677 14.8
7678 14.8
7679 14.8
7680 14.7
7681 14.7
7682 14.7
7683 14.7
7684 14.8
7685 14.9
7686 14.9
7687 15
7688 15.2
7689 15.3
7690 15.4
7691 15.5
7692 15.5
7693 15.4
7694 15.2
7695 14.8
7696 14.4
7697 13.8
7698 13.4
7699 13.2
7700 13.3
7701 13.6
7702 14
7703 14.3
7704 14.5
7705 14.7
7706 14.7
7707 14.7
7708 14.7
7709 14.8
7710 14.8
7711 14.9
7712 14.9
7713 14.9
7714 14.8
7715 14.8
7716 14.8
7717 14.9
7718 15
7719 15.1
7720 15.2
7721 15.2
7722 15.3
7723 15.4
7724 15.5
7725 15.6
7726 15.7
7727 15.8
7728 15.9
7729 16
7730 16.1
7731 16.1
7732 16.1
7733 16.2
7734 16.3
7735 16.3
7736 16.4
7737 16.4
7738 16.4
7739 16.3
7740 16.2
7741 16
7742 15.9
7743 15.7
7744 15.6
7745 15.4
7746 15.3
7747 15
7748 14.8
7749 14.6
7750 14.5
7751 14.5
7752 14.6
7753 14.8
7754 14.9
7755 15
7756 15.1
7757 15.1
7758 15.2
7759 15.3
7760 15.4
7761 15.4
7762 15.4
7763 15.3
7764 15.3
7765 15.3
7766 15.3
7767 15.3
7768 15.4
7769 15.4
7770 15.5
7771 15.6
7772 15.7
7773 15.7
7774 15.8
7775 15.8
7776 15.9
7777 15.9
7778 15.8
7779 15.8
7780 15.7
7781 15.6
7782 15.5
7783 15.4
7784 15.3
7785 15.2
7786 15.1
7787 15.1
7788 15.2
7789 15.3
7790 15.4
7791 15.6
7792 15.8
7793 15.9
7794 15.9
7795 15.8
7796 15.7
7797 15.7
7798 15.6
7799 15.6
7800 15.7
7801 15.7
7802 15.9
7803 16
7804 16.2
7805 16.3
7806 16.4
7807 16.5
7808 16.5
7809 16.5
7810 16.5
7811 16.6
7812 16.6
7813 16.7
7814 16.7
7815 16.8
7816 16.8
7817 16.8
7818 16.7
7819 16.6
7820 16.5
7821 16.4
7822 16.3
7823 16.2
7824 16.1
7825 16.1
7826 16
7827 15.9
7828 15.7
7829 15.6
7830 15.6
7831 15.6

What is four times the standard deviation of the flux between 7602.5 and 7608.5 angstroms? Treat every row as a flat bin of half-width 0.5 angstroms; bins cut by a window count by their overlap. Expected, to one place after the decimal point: 1.0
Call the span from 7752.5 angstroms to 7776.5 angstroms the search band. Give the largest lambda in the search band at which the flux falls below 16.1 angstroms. 7776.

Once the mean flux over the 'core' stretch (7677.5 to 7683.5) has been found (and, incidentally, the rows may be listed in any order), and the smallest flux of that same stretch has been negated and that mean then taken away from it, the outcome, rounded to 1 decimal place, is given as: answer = -29.4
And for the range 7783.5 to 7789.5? -30.3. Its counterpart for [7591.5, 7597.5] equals -34.5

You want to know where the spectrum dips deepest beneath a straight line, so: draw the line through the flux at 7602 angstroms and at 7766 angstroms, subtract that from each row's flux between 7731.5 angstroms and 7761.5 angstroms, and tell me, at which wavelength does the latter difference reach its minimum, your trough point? 7750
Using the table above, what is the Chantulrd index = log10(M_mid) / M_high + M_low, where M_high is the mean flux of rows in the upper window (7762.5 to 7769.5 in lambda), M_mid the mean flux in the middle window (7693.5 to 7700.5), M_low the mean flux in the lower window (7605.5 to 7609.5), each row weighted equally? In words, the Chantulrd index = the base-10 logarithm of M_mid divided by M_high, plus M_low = 16.9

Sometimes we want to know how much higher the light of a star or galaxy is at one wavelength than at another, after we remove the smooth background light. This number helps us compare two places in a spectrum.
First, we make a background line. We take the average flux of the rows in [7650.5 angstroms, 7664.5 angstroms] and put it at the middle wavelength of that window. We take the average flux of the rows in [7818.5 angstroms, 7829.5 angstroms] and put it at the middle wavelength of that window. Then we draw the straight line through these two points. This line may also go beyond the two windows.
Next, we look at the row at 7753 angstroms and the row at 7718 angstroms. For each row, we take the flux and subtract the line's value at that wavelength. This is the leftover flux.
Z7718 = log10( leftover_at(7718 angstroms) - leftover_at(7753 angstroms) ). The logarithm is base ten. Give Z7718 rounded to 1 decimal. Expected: -0.6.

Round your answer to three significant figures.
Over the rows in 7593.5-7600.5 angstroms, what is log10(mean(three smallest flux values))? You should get 1.24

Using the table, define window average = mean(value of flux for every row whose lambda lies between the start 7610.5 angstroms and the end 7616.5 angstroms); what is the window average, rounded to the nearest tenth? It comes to 17.4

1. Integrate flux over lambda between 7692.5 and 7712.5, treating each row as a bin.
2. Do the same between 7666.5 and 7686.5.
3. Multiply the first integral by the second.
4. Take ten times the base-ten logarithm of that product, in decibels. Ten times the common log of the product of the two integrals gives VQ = 49.2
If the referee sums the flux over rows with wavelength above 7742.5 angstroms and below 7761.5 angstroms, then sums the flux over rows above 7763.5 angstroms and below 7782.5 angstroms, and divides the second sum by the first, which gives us 1.04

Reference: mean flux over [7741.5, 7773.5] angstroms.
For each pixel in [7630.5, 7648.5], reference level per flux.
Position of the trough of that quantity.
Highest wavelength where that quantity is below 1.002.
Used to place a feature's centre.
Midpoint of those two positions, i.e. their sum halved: 7648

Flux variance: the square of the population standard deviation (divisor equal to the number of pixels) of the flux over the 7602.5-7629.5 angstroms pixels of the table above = 0.29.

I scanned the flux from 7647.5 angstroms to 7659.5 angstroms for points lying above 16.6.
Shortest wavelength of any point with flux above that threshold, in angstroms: 7648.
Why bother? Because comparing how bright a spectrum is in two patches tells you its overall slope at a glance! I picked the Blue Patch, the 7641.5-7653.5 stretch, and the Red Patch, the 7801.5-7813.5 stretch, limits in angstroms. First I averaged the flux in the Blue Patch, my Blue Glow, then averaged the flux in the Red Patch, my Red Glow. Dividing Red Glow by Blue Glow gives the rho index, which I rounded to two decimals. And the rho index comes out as 0.99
